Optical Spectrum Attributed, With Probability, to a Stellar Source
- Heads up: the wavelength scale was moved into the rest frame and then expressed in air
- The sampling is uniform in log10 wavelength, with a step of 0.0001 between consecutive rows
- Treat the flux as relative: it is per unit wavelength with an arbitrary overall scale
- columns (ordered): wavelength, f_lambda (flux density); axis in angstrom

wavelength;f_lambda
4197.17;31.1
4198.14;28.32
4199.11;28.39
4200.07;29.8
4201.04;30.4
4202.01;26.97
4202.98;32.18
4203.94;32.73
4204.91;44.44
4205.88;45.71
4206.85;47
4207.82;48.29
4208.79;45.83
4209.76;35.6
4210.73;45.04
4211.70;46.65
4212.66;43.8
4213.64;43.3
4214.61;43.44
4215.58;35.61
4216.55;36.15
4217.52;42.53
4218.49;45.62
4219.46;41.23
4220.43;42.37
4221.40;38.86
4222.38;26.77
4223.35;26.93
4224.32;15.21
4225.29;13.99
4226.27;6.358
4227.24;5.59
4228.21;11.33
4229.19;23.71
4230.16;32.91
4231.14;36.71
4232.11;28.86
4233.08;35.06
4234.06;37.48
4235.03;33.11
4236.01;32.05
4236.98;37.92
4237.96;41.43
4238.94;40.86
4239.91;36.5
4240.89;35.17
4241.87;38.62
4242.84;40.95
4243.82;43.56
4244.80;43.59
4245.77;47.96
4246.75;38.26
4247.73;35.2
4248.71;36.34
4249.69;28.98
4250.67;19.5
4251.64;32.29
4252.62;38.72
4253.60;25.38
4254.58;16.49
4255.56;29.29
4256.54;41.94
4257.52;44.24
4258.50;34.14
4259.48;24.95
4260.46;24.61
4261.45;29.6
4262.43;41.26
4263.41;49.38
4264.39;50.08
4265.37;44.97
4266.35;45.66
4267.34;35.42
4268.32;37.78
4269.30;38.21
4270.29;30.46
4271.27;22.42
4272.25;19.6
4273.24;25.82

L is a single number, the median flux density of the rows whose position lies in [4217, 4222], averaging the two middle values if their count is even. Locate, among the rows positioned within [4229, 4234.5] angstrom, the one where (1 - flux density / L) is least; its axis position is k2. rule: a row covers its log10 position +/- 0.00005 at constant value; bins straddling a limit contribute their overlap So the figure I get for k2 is 4234.06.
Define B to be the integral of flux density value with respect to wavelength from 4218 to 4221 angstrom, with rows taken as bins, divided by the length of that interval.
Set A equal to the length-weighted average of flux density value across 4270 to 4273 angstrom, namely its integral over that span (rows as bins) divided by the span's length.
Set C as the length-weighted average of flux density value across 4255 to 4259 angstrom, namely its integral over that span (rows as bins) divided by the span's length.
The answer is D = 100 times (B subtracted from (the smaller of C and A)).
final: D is -1916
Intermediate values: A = 24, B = 43.0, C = 37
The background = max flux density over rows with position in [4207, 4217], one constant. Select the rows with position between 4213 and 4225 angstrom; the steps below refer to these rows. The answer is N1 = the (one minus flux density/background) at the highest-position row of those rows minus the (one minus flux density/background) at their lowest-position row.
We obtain 0.6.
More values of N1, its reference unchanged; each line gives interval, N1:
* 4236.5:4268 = 0.1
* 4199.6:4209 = -0.3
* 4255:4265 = -0.4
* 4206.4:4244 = 0.1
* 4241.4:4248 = 0.1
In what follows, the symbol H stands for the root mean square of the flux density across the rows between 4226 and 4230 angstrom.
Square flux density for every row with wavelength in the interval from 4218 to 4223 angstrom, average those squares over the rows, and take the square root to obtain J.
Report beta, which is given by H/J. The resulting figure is 0.35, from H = 14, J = 40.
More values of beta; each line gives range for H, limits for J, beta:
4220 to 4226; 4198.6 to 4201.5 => 0.99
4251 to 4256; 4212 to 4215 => 0.68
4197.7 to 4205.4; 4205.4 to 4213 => 0.71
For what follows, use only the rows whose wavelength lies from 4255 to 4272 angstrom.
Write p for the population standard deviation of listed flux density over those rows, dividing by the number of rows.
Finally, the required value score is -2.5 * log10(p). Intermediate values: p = 8.5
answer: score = -2.33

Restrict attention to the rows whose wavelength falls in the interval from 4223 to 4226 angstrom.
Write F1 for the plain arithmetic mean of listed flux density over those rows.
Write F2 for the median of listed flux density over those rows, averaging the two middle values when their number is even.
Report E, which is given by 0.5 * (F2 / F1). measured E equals 0.406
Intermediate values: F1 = 19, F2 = 15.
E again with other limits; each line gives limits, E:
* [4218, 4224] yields 0.542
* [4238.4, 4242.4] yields 0.497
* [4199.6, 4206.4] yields 0.465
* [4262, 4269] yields 0.517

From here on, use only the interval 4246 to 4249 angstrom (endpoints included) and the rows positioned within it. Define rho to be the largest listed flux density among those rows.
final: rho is 38.26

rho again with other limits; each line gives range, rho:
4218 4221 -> 45.62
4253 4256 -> 29.29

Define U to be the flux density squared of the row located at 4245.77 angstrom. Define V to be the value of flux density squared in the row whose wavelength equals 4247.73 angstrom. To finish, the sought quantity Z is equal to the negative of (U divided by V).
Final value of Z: -1.86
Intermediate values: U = 2300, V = 1239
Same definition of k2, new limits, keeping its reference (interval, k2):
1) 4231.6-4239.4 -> 4237.96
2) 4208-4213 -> 4211.70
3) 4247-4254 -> 4252.62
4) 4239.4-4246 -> 4245.77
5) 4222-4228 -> 4223.35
